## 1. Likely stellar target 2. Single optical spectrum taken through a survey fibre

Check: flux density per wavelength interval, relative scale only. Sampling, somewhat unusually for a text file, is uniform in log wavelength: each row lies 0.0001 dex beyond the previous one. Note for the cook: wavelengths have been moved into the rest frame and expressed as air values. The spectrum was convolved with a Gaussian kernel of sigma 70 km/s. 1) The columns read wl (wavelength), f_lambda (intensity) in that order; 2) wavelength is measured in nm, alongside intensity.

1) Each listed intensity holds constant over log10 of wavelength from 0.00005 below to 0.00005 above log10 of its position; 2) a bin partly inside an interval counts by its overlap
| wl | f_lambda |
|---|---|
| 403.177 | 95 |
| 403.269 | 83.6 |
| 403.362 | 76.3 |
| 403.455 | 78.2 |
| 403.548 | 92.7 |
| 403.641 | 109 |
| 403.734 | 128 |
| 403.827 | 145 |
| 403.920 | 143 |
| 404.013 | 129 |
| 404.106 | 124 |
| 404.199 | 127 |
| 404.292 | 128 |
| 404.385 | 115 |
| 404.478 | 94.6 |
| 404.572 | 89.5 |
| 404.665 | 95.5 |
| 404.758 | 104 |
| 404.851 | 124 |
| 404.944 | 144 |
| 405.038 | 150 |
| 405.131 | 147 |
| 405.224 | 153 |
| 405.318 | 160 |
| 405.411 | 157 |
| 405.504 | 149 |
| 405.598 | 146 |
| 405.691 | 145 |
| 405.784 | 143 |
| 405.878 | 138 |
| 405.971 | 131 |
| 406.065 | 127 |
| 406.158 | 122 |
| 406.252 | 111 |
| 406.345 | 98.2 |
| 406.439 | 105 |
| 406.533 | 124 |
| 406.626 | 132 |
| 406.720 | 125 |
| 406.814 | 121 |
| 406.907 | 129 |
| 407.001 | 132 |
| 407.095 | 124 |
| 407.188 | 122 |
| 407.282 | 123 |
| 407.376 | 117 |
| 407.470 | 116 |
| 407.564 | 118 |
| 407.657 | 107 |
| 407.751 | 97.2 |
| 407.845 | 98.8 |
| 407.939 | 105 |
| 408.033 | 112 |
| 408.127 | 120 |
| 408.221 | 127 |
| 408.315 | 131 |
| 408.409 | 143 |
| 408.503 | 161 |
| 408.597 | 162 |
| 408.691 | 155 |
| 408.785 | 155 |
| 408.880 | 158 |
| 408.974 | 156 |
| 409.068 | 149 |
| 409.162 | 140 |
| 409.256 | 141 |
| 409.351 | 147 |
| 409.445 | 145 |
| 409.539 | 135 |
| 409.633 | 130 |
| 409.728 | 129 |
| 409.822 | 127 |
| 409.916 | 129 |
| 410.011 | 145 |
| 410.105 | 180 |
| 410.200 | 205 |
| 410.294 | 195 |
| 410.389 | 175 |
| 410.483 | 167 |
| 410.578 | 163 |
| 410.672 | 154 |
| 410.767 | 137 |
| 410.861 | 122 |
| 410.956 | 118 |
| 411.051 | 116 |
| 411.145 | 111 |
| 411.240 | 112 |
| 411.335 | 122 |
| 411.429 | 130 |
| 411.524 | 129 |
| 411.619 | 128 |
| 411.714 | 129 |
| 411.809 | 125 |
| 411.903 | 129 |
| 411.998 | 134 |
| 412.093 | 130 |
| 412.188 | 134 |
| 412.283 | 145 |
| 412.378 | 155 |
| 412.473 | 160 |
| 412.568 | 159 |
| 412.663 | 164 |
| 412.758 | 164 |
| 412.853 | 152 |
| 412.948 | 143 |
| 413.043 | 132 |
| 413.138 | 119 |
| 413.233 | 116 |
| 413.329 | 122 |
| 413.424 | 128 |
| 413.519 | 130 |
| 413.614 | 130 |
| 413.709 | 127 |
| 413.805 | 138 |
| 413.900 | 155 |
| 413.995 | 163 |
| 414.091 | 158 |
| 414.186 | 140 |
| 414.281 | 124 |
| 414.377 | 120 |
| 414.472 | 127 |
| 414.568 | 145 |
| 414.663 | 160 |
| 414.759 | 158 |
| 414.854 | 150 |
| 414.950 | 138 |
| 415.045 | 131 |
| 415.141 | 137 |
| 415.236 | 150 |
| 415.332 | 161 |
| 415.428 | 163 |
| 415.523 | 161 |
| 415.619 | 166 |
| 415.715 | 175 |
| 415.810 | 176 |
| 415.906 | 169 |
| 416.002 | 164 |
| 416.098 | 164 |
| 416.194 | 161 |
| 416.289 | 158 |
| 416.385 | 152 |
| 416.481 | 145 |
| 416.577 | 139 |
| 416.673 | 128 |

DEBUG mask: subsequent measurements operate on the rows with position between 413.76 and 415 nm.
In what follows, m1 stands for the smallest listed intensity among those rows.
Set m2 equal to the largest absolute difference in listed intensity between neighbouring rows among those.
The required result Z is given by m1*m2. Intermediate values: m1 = 120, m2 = 18.0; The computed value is 2160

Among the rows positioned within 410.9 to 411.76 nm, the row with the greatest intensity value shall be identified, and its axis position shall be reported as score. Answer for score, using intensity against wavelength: 411.429 nm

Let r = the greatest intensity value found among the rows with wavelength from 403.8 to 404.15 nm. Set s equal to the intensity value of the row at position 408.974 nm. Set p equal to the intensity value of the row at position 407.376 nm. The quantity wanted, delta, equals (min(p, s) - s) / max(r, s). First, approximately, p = 117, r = 145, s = 156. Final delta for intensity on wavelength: -0.25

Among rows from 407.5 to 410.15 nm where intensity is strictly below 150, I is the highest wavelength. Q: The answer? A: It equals 410.011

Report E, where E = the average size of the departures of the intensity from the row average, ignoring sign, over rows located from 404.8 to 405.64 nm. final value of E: 6.7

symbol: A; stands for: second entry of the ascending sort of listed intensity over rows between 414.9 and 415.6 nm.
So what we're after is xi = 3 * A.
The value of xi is 411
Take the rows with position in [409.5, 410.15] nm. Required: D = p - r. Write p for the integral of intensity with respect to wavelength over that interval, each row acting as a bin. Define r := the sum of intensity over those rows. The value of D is -884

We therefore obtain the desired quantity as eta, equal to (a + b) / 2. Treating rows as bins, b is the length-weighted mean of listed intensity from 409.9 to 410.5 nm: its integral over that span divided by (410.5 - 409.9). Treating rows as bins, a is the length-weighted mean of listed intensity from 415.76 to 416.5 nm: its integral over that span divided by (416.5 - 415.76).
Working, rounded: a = 162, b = 173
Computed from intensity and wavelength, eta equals 168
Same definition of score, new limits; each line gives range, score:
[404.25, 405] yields 404.944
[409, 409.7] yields 409.068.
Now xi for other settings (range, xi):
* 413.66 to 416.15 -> 372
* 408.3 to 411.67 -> 336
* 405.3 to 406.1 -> 393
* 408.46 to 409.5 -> 423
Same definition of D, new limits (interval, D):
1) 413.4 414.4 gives -1375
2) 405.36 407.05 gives -2116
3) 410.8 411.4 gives -630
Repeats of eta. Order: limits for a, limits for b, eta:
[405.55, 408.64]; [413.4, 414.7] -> 132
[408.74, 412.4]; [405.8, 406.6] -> 131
